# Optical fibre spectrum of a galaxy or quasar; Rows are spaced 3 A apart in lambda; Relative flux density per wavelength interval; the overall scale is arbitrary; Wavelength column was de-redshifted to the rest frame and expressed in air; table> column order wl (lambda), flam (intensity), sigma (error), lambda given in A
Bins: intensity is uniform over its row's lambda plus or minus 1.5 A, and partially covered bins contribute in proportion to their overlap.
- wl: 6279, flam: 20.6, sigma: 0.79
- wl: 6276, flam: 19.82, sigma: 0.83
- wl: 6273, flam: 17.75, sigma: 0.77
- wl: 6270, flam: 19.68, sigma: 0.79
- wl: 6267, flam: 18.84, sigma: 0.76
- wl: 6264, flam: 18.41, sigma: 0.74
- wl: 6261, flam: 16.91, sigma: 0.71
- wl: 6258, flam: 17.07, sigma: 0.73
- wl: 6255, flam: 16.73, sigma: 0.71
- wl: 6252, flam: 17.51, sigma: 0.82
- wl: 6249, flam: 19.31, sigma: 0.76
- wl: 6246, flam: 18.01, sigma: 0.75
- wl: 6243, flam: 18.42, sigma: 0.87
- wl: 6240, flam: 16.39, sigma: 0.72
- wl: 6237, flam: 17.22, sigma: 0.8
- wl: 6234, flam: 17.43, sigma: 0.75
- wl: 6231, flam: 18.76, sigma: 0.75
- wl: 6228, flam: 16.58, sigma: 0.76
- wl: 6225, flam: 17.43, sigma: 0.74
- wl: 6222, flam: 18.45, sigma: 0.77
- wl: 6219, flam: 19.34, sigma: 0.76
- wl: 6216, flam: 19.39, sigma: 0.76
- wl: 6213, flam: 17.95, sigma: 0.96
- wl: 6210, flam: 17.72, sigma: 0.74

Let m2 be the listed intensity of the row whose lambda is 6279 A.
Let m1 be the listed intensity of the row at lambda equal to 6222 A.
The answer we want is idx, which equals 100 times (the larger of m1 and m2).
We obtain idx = 2060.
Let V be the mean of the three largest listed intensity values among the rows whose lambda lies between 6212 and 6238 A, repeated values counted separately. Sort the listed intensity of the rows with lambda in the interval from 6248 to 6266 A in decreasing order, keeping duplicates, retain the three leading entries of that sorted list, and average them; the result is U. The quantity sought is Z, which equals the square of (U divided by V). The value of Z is 0.92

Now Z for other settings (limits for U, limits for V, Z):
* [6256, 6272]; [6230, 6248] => 1.06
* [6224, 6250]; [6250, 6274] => 0.98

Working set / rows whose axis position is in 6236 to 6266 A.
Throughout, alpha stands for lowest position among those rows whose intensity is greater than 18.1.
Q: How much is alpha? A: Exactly 6243 A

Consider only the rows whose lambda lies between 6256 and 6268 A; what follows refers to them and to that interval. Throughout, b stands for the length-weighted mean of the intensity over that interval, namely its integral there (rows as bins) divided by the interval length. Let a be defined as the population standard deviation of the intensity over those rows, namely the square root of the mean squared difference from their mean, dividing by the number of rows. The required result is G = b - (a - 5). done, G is 21.9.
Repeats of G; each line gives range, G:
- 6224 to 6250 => 21.8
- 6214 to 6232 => 22.3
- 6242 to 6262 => 21.8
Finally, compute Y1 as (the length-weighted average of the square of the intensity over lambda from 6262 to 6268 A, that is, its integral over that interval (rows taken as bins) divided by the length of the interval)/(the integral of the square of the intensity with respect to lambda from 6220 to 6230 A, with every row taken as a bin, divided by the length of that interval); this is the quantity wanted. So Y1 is 1.09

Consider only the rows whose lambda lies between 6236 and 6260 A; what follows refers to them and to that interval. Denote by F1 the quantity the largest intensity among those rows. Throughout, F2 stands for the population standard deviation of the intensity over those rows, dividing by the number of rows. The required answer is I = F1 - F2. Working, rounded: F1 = 19.31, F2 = 0.896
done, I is 18.4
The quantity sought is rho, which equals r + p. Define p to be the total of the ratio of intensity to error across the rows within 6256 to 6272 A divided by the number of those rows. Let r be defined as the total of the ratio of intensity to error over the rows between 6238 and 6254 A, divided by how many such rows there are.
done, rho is 47.3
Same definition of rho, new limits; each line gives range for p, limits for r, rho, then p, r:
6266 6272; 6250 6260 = 47.6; 24.9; 22.8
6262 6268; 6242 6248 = 47.4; 24.8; 22.6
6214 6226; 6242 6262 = 47.9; 24.6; 23.2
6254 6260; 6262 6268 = 48.3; 23.5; 24.8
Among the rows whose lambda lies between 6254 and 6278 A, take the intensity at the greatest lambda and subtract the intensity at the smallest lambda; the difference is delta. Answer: 3.1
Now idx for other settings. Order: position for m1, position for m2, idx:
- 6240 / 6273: 1775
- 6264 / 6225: 1841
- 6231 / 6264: 1876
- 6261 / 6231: 1876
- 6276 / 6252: 1982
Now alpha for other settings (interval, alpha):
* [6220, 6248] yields 6222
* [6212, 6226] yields 6216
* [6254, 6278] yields 6264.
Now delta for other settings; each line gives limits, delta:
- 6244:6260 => -0.9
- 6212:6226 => -0.5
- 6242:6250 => 0.9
